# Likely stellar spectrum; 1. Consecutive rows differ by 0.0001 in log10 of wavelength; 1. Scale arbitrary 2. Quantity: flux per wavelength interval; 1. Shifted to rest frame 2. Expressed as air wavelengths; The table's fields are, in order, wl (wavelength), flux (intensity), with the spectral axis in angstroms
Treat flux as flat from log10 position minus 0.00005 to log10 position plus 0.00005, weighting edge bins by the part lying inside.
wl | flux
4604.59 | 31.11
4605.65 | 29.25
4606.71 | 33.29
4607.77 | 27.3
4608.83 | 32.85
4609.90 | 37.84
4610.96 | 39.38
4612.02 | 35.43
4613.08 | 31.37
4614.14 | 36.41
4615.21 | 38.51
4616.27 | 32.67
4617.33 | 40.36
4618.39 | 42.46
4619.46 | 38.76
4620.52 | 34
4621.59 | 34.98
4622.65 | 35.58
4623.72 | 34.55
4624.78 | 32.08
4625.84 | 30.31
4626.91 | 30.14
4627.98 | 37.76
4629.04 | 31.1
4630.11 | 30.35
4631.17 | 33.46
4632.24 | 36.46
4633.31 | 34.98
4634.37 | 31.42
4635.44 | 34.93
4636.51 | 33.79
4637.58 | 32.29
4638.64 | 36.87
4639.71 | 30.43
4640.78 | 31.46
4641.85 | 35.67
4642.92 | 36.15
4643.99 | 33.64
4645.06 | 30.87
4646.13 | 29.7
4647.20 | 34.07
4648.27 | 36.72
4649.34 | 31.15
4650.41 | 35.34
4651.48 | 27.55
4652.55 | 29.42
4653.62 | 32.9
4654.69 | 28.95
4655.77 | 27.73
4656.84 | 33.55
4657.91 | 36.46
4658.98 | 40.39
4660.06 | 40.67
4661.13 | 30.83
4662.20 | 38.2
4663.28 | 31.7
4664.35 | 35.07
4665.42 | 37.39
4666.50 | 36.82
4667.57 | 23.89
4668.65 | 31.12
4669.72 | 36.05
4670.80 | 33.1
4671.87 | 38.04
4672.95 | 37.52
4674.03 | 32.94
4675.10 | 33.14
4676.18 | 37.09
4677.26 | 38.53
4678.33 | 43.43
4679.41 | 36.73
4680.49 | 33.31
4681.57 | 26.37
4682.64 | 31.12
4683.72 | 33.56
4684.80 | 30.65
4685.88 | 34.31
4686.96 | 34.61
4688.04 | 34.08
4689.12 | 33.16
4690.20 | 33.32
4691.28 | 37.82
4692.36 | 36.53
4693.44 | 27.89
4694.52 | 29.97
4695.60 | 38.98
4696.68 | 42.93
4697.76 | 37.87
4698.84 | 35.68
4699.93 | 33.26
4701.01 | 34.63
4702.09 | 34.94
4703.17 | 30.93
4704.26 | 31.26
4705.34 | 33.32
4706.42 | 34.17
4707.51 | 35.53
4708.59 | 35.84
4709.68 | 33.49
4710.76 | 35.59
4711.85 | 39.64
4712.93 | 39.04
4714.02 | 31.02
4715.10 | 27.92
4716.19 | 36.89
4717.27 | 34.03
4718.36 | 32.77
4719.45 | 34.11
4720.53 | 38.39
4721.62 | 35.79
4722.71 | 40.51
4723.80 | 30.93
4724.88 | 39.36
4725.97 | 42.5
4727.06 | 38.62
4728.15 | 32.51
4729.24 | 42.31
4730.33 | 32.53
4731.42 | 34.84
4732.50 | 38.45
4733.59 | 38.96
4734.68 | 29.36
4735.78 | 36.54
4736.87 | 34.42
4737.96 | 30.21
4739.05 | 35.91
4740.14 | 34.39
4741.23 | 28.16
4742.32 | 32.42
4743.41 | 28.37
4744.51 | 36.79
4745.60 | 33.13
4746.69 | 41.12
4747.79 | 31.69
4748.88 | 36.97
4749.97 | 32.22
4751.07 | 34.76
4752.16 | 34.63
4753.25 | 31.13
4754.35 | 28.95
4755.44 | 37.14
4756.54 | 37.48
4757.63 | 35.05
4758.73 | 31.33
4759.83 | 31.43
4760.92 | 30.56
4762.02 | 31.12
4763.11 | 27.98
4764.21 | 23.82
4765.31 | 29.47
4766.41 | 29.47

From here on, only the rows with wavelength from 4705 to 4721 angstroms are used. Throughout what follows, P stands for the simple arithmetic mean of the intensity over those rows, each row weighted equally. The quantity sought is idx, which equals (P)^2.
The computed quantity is 1210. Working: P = 34.8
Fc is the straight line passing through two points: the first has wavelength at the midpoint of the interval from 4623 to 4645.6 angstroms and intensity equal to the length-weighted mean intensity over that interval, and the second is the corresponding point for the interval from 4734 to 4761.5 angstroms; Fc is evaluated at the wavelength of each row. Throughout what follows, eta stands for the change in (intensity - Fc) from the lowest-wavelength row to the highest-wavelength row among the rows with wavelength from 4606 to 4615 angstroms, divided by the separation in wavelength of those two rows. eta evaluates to 0.4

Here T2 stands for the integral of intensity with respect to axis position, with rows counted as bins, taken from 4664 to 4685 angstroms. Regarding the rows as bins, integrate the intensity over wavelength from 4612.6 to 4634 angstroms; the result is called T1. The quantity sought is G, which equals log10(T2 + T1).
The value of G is 3.17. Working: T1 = 745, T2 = 721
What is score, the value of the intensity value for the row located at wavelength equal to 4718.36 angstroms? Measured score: 32.77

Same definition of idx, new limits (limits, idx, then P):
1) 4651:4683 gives 1156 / 34.0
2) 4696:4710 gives 1219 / 34.9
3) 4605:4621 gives 1248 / 35.3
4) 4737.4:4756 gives 1116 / 33.4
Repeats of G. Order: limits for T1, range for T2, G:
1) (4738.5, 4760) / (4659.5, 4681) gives 3.17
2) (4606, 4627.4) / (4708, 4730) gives 3.19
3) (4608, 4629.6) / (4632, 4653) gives 3.16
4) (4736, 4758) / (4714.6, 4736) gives 3.18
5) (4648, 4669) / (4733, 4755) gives 3.16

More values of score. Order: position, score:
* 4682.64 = 31.12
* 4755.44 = 37.14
